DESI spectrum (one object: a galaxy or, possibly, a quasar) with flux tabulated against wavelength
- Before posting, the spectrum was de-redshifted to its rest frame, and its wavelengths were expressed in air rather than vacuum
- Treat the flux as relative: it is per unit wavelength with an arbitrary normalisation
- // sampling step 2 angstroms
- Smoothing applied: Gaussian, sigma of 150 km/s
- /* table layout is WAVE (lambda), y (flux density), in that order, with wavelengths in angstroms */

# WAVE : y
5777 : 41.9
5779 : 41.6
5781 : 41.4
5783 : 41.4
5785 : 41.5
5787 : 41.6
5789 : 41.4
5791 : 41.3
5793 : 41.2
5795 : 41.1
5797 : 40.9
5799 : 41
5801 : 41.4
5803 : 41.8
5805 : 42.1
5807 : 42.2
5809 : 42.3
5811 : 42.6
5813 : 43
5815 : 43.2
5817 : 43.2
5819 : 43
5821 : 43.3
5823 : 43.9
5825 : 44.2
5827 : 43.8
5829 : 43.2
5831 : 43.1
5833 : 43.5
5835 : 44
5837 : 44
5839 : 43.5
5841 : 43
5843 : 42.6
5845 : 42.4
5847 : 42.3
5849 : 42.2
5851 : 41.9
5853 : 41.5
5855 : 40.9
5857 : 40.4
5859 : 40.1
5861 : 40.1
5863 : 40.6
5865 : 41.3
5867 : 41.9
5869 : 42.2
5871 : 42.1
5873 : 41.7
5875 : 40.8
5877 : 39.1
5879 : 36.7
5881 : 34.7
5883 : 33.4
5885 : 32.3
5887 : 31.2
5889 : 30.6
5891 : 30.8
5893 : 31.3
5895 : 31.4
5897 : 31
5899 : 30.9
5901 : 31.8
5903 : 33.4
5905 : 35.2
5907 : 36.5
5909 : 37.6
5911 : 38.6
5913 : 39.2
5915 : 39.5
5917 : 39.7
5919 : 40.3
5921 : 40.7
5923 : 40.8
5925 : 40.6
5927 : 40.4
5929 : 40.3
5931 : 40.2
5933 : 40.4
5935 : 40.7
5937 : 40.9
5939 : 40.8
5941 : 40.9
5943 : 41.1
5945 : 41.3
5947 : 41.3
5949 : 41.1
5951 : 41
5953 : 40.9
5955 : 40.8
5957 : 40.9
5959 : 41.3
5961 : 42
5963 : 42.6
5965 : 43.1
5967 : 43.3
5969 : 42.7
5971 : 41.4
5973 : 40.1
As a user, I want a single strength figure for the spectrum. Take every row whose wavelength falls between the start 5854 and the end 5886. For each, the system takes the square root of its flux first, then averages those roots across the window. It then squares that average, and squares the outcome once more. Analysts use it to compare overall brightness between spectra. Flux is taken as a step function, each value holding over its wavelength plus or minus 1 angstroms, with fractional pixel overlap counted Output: 1537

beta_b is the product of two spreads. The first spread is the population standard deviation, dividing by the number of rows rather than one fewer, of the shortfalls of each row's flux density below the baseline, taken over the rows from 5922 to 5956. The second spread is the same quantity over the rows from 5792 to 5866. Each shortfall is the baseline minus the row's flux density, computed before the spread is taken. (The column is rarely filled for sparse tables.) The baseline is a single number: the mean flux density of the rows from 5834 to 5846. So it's 0.37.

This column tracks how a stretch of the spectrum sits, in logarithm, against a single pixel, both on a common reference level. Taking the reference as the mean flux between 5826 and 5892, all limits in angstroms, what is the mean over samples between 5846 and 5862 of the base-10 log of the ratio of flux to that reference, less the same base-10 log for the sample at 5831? -0.020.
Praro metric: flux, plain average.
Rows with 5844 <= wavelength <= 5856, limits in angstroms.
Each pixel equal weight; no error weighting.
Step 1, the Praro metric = 41.9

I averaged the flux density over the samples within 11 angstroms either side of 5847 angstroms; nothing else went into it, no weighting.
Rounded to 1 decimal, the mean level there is 42.2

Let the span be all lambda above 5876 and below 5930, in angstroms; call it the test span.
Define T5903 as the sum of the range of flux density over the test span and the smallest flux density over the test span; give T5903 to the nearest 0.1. 40.8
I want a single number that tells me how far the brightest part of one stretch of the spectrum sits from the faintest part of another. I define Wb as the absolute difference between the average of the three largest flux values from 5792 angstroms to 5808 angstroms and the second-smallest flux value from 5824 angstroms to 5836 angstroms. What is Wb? 1.2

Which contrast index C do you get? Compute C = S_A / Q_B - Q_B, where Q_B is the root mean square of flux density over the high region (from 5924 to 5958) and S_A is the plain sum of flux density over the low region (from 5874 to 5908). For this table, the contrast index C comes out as -26.8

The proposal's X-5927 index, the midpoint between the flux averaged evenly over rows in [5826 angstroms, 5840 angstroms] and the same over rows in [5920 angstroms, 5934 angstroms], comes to 42.0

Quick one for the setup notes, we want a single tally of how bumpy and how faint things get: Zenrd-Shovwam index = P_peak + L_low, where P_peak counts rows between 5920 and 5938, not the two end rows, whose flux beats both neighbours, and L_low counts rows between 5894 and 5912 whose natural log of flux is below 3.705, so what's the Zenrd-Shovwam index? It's 10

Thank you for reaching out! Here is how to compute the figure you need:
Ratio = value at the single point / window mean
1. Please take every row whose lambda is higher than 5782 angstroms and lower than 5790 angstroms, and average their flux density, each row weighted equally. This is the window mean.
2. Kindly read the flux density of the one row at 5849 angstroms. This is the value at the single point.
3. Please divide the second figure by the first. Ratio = 1.0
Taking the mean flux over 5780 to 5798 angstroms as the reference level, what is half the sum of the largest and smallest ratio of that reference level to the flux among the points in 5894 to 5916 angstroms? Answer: 1.19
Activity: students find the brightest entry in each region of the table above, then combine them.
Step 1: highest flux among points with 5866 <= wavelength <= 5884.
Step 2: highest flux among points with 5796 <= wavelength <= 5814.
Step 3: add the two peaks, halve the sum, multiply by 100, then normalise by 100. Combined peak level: 42.6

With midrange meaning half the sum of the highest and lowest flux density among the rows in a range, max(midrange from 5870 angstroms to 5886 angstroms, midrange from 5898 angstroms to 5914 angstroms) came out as 37.2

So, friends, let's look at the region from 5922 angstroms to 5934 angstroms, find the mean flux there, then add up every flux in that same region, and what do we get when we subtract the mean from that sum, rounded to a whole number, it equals 202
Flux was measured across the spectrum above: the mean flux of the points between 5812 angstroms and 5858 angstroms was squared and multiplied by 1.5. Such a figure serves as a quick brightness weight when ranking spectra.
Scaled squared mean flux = 2757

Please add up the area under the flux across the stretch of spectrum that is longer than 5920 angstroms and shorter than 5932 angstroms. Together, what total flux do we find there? 486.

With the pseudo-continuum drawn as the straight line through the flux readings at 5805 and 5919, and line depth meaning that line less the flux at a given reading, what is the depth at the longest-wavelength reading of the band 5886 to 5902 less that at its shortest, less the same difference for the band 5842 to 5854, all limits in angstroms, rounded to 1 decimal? -1.8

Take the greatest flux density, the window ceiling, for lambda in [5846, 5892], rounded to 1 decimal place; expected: 42.3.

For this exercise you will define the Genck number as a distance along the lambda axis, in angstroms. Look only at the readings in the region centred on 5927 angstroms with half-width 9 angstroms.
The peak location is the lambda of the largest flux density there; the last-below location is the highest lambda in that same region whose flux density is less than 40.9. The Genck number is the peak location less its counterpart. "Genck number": -12 angstroms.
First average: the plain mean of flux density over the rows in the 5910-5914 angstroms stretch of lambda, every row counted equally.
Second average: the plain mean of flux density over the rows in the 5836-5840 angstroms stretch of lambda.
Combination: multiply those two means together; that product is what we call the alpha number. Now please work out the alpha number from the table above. 1702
